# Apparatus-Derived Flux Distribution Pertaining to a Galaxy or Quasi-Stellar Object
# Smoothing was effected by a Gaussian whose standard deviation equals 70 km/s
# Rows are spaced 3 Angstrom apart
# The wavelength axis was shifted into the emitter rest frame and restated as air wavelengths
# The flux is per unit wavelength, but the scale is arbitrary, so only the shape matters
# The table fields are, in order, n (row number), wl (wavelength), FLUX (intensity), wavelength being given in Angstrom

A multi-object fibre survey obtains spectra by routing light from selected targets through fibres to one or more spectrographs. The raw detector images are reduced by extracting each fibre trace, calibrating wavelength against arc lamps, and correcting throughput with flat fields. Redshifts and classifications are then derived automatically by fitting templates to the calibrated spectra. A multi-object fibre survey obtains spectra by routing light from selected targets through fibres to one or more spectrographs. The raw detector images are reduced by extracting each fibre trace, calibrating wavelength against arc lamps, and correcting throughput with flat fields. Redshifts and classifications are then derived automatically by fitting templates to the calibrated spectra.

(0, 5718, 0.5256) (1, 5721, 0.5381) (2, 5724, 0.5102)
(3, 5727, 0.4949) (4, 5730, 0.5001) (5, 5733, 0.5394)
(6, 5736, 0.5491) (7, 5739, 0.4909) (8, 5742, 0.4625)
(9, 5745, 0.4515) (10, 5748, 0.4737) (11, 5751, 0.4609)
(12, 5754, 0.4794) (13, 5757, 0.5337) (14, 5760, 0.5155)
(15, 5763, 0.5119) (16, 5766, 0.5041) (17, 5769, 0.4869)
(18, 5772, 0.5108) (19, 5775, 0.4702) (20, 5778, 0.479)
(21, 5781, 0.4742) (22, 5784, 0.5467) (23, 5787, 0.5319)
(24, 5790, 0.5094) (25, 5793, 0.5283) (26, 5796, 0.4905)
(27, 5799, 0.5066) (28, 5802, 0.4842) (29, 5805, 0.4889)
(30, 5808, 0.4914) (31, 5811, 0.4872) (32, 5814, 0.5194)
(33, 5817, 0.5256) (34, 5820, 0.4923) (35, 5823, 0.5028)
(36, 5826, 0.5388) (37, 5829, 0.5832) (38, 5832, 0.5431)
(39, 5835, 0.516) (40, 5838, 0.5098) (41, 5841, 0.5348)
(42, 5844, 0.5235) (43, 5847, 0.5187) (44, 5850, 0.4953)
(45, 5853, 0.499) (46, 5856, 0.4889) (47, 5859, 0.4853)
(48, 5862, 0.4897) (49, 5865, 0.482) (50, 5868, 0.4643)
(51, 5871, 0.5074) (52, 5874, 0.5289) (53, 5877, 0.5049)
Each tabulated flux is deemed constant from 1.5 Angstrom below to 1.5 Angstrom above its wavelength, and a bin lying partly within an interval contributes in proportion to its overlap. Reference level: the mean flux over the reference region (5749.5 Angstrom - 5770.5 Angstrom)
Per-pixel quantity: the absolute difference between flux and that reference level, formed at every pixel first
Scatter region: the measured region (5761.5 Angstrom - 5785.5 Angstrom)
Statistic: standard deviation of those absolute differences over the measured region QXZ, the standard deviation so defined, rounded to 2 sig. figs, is 0.013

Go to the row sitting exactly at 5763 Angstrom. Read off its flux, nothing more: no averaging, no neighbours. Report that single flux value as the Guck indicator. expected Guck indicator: 0.5119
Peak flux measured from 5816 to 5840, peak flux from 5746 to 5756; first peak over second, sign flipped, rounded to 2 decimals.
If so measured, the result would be -1.22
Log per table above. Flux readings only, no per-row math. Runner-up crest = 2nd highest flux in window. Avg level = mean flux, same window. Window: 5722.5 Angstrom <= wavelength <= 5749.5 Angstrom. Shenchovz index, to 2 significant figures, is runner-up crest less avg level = 0.042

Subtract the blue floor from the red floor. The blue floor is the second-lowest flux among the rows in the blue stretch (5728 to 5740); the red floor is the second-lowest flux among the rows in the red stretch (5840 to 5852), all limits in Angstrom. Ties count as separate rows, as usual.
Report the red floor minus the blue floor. 0.019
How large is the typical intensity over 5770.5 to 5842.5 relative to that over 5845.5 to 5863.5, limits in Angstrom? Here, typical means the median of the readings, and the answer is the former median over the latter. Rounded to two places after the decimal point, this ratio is 1.03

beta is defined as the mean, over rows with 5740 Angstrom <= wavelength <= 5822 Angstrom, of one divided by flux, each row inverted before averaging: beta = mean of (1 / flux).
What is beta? 2.02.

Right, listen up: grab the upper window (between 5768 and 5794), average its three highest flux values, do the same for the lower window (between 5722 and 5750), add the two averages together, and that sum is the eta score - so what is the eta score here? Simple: 1.07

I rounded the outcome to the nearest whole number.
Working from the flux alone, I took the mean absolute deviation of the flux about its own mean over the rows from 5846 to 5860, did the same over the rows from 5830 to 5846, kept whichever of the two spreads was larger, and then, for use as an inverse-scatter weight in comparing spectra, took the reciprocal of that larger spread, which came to 93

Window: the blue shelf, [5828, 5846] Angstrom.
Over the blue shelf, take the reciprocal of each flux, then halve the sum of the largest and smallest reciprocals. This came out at 1.84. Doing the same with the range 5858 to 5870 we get 2.10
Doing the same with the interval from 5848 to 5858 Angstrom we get 2.02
